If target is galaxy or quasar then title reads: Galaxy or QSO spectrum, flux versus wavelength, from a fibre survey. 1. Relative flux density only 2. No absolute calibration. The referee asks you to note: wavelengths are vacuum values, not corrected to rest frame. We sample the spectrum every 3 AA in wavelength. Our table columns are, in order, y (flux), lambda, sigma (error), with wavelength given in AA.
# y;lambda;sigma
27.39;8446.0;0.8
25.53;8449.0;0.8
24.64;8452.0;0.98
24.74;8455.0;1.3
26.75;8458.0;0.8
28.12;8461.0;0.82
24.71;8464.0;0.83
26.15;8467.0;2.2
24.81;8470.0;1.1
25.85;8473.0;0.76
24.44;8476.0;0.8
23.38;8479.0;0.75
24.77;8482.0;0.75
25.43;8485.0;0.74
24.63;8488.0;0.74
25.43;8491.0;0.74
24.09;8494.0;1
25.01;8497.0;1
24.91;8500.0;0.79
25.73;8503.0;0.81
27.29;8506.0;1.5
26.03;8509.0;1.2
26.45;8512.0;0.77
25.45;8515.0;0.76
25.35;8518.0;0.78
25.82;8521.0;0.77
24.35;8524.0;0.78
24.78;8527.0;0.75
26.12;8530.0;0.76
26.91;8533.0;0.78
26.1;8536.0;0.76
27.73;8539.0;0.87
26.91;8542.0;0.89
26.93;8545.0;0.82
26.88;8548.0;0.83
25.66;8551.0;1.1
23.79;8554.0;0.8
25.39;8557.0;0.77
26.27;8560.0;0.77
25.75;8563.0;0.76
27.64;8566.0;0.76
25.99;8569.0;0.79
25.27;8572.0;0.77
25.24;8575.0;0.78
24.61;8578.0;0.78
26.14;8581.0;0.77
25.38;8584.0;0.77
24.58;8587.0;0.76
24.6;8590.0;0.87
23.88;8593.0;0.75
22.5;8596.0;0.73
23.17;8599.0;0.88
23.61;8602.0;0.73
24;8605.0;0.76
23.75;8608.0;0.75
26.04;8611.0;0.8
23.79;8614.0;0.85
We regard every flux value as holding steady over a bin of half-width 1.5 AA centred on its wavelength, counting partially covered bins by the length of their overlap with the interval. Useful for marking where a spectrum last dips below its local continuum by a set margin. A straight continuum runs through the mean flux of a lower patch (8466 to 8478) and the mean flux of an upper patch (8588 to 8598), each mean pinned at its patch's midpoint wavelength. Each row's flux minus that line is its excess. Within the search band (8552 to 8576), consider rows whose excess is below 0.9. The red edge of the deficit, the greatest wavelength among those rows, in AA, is 8554.0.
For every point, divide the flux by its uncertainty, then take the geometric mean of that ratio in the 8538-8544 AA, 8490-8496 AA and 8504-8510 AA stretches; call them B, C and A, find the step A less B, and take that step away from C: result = 40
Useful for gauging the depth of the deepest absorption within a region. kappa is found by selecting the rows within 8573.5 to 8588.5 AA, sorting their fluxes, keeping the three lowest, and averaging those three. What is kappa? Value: 24.8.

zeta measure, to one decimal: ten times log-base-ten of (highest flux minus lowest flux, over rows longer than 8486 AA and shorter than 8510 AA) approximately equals 5.1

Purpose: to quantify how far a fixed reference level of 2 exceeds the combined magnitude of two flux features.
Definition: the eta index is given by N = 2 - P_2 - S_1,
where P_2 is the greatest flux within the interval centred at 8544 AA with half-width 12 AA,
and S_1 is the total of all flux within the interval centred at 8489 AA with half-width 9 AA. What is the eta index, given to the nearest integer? -175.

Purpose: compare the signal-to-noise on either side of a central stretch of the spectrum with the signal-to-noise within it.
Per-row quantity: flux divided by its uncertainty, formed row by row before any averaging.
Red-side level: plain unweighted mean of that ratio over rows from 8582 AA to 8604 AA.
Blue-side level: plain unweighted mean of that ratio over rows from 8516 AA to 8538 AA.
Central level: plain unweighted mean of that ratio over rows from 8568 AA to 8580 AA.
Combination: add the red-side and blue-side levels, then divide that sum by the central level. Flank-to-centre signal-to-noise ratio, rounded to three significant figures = 1.98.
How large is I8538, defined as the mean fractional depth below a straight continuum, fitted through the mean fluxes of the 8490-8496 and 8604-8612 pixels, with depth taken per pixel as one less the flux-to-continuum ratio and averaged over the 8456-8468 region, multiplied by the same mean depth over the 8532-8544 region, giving 0.006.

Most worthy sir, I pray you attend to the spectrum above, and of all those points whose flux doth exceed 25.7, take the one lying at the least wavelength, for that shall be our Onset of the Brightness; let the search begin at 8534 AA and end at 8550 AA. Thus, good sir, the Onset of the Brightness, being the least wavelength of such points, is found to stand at 8536.0 AA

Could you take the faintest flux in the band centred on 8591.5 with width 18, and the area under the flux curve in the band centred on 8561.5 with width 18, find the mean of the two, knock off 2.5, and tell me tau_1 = 241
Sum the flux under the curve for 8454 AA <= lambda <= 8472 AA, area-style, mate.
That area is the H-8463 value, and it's 466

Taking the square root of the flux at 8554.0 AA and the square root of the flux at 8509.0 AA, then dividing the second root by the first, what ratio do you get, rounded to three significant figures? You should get 1.05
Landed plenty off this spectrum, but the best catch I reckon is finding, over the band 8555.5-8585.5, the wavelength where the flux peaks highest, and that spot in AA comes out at 8566.0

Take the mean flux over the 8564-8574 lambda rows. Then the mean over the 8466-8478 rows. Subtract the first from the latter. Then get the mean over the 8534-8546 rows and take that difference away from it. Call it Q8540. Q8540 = 27.9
